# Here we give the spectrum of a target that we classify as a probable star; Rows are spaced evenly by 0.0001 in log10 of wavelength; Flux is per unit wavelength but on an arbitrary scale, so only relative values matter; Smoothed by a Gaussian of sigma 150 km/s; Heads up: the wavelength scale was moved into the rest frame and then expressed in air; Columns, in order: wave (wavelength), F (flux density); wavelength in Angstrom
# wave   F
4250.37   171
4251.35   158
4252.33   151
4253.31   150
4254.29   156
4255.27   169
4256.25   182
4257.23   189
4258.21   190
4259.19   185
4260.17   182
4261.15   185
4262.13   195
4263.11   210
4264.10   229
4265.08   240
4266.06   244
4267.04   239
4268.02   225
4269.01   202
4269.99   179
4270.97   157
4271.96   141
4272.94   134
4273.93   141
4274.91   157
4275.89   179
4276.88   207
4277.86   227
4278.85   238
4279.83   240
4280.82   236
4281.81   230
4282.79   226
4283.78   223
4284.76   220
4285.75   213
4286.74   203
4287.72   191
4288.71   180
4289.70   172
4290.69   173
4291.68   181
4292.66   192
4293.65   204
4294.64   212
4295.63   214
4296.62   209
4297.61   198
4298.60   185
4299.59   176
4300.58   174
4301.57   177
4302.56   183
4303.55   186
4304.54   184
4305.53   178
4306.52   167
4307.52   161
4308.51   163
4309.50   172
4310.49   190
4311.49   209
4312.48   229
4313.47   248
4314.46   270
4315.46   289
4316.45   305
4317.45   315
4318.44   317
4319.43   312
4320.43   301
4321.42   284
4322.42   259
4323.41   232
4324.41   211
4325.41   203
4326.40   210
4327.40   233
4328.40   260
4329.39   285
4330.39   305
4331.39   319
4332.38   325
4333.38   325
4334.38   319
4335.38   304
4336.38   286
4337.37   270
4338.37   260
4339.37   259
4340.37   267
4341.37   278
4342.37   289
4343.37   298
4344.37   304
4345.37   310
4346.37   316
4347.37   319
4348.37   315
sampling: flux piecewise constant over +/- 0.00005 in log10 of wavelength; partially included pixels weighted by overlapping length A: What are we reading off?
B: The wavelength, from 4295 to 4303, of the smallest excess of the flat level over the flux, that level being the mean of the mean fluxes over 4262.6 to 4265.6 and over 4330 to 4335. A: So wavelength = 4295.63 Angstrom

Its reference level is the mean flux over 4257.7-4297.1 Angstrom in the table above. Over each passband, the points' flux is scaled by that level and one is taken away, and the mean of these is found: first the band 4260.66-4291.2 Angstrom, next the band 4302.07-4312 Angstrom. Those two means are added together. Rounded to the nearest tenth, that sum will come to -0.1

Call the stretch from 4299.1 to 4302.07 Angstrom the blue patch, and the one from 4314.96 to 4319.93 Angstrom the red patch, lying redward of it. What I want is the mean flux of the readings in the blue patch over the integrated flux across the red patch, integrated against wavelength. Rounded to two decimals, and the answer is 0.11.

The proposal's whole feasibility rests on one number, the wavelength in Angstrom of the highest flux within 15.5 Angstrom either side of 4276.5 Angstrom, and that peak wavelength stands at 4266.06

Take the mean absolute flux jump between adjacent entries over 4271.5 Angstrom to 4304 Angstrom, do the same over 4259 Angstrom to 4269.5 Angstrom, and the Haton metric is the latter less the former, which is 2.1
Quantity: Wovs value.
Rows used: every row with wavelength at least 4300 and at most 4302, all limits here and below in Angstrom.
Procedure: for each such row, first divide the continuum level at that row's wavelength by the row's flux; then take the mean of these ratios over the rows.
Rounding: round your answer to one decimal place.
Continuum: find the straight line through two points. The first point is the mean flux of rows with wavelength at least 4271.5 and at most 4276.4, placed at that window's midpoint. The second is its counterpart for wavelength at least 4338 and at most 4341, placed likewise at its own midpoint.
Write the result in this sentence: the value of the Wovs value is 1.1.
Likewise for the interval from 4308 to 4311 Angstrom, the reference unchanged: 1.2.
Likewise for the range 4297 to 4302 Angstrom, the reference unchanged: 1.1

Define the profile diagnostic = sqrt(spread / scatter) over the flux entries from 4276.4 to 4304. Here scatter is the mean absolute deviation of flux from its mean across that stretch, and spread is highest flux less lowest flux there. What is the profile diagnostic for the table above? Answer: 1.90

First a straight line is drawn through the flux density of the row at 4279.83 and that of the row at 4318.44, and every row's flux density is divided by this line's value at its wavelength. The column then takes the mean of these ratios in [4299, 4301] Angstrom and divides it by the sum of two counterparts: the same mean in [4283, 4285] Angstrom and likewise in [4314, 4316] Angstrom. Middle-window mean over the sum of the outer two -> 0.348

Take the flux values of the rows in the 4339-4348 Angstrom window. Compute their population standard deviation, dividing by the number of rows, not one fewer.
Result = 20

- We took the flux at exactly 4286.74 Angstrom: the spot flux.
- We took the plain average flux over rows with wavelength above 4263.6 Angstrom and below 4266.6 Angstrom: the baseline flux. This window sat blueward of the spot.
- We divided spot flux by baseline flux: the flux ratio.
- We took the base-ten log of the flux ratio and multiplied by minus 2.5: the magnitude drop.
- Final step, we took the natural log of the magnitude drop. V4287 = -1.8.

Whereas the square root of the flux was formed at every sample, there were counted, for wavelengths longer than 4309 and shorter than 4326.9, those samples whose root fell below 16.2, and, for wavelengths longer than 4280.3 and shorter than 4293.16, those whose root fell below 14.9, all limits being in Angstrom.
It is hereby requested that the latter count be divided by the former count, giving 0.9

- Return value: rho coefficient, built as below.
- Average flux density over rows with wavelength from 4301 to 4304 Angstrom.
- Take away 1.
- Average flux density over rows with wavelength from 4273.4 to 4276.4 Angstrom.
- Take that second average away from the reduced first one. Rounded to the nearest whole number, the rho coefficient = 22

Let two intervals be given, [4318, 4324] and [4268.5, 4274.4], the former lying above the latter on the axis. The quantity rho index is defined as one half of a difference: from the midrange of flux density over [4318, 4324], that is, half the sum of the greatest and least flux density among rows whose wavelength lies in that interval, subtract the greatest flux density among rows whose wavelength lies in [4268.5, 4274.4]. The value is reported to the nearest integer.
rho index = 36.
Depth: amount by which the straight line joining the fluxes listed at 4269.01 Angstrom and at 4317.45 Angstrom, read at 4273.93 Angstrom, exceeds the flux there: 72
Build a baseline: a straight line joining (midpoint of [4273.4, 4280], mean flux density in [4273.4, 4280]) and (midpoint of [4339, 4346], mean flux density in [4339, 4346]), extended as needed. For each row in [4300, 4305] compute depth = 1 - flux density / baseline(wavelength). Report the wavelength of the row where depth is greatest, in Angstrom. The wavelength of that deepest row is 4300.58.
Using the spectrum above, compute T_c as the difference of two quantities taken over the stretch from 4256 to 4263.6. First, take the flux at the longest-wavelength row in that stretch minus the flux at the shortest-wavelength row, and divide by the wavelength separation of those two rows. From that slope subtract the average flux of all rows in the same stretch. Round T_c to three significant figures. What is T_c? -186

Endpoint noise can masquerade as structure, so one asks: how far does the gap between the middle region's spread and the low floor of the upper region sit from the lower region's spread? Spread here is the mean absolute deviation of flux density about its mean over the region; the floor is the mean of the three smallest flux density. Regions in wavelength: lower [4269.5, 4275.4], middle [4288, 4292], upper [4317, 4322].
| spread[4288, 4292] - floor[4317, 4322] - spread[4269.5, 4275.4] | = 308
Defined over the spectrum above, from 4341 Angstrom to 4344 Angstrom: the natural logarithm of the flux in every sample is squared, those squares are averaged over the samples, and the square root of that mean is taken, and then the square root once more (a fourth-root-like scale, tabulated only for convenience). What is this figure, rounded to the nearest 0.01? 2.38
